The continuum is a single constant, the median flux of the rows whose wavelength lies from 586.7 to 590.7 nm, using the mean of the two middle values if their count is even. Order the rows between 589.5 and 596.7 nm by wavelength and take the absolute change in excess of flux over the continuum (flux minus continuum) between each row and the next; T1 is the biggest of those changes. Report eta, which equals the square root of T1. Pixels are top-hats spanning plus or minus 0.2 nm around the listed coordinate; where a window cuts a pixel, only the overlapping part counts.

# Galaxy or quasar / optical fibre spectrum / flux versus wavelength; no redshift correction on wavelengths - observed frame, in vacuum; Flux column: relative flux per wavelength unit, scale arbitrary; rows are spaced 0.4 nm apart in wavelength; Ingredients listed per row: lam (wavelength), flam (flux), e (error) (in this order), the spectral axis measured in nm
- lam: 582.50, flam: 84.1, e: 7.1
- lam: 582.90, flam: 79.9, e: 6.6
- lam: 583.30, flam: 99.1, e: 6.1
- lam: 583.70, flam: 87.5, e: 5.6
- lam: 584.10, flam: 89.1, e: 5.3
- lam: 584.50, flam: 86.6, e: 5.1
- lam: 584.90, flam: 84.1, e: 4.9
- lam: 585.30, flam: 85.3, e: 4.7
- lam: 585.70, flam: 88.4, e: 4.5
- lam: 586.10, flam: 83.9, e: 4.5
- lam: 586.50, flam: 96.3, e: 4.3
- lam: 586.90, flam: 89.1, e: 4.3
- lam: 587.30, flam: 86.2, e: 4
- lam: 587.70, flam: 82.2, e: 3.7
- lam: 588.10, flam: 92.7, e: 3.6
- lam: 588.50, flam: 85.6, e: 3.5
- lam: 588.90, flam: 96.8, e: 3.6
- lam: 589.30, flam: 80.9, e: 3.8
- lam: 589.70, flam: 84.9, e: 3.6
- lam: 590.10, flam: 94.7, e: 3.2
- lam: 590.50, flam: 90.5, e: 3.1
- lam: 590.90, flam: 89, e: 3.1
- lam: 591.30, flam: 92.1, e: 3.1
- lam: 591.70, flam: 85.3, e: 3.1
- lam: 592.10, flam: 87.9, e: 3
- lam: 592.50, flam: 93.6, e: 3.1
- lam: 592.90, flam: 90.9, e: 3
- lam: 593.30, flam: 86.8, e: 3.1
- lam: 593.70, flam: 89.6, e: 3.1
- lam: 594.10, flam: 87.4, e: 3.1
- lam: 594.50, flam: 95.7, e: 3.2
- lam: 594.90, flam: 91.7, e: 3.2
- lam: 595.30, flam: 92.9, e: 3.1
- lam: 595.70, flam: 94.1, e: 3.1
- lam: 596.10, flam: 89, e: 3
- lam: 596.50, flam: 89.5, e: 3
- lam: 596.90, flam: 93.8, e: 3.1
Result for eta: 3.13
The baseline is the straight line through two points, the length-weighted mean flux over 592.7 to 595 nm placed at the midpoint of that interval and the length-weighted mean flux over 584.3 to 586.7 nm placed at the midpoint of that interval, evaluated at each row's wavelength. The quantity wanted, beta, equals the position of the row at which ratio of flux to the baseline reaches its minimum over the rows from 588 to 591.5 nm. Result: 589.30 nm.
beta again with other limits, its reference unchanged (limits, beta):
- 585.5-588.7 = 587.70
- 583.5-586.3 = 586.10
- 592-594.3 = 593.30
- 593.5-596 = 594.10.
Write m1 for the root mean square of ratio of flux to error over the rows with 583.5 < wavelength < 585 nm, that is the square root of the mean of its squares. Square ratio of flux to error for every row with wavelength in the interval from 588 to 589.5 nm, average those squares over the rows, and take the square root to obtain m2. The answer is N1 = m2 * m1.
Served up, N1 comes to 411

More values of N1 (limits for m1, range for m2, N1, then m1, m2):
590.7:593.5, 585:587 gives 582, 29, 20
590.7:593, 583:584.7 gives 481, 29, 16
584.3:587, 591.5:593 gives 563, 19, 29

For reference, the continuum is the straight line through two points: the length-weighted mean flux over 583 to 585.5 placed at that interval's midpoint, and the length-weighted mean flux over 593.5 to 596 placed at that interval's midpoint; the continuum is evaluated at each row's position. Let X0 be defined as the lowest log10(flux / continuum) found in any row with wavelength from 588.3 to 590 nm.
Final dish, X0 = -0.046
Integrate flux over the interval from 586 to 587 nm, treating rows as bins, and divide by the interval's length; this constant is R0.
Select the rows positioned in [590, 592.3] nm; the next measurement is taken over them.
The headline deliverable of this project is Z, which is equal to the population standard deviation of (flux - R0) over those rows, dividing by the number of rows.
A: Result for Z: 3.0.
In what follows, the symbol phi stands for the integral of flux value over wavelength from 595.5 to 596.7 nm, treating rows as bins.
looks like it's 109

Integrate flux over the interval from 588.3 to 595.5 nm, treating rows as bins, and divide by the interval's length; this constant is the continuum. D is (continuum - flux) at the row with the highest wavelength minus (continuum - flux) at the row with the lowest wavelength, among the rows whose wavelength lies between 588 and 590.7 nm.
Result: 2.2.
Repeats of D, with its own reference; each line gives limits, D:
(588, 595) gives 1.0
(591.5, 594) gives -4.3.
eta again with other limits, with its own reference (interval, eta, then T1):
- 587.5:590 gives 3.99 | 16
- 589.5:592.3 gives 3.13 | 10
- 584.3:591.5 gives 3.99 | 16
